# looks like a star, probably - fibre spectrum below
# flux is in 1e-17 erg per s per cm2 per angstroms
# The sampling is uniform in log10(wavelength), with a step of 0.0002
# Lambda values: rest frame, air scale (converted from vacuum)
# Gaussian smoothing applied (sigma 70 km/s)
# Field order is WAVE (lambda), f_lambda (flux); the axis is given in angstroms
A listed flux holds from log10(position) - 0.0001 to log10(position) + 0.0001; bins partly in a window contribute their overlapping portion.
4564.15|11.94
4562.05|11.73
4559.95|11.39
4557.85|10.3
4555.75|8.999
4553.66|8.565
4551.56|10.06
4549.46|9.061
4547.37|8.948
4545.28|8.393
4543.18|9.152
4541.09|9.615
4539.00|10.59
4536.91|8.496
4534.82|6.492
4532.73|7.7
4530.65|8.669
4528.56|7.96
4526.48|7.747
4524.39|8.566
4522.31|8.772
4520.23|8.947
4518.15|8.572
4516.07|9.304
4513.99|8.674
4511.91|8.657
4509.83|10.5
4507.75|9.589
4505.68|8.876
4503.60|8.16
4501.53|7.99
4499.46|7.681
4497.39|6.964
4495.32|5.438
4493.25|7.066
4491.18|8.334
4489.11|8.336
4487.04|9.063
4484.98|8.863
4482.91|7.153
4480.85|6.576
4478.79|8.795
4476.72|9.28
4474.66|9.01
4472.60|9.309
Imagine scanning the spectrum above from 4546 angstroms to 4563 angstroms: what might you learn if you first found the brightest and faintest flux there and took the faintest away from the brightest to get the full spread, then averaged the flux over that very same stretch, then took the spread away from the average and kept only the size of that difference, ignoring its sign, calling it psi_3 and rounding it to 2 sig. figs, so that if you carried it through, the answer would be 6.7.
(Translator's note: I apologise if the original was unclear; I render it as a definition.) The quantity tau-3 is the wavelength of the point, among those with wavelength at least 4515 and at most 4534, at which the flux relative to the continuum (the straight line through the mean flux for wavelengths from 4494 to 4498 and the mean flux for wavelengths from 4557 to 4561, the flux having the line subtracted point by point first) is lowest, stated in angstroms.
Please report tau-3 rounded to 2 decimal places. 4532.73 angstroms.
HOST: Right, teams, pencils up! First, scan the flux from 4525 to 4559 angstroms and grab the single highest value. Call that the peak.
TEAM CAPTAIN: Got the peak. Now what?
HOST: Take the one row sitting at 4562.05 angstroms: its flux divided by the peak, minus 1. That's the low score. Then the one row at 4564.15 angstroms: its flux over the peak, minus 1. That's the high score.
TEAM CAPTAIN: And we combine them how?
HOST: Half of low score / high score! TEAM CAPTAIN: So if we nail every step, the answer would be 0.4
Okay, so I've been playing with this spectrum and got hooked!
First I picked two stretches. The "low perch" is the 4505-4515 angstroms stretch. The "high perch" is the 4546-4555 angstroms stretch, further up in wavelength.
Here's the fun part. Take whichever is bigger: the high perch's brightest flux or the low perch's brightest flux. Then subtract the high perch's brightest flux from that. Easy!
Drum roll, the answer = 0.44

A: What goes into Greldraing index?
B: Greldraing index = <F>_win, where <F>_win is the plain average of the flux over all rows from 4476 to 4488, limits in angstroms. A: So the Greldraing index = 8.3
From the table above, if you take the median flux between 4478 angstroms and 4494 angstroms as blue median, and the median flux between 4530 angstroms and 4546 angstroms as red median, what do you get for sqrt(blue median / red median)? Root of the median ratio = 0.985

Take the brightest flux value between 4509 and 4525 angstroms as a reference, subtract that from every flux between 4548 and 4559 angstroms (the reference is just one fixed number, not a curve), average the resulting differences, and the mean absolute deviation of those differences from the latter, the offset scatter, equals 0.63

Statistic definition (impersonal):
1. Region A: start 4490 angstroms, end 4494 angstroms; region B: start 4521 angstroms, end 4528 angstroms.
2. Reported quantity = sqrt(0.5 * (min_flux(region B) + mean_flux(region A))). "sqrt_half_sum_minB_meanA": 2.78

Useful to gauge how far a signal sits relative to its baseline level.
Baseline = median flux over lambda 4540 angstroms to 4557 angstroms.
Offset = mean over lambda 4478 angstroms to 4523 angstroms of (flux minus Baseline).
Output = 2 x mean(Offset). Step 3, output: -1.5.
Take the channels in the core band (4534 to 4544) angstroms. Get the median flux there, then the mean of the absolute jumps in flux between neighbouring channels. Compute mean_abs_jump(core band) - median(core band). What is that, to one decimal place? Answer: -7.8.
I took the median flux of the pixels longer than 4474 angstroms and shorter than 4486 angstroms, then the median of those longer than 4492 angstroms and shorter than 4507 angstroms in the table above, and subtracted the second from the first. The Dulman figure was 1.1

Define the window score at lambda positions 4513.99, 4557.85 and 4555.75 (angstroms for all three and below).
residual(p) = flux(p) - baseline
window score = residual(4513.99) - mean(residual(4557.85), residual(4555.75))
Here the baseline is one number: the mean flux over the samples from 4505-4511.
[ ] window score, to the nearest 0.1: -1.0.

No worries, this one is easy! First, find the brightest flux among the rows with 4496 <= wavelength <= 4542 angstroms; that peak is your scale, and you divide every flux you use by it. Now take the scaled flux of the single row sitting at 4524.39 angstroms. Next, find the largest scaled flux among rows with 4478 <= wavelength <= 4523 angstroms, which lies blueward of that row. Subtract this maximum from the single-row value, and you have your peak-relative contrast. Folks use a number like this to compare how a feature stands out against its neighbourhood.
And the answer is -0.18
